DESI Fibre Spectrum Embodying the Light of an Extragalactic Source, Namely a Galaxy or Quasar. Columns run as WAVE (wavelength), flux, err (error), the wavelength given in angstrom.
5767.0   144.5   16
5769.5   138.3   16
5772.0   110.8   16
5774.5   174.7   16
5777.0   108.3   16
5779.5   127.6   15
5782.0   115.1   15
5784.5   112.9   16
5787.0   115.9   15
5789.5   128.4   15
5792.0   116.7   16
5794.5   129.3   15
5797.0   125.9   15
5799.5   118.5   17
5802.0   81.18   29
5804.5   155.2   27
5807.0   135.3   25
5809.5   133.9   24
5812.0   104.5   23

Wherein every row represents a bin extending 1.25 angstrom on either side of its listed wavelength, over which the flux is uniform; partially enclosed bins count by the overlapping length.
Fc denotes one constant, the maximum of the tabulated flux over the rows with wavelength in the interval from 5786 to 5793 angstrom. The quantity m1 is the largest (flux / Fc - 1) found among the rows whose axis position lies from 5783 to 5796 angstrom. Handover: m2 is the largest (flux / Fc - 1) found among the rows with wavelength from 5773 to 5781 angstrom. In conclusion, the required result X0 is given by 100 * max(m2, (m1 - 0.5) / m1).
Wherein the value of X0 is 36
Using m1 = 0.0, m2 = 0.36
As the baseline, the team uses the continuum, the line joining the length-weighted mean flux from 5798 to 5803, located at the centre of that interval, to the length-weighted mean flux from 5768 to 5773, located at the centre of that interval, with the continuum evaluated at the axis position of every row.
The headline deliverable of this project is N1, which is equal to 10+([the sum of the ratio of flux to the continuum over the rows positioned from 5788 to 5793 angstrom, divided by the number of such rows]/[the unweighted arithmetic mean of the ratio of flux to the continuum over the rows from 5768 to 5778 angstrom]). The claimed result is 11.0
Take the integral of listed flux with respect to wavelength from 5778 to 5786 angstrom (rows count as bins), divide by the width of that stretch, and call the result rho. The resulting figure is 118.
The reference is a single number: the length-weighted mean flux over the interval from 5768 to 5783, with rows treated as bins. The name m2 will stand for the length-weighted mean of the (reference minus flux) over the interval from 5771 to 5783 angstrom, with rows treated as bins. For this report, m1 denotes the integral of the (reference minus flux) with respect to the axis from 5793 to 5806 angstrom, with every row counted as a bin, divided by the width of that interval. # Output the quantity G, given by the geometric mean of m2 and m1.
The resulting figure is 4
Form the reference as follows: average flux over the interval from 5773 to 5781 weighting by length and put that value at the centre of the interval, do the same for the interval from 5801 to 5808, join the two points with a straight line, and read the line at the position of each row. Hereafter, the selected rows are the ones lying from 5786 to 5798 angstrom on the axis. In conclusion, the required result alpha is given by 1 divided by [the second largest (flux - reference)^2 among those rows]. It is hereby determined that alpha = 0.0059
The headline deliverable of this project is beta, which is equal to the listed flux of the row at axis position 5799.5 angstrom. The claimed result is 118.5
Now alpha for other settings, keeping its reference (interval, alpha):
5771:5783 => 0.0014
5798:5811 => 0.0011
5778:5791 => 0.0030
